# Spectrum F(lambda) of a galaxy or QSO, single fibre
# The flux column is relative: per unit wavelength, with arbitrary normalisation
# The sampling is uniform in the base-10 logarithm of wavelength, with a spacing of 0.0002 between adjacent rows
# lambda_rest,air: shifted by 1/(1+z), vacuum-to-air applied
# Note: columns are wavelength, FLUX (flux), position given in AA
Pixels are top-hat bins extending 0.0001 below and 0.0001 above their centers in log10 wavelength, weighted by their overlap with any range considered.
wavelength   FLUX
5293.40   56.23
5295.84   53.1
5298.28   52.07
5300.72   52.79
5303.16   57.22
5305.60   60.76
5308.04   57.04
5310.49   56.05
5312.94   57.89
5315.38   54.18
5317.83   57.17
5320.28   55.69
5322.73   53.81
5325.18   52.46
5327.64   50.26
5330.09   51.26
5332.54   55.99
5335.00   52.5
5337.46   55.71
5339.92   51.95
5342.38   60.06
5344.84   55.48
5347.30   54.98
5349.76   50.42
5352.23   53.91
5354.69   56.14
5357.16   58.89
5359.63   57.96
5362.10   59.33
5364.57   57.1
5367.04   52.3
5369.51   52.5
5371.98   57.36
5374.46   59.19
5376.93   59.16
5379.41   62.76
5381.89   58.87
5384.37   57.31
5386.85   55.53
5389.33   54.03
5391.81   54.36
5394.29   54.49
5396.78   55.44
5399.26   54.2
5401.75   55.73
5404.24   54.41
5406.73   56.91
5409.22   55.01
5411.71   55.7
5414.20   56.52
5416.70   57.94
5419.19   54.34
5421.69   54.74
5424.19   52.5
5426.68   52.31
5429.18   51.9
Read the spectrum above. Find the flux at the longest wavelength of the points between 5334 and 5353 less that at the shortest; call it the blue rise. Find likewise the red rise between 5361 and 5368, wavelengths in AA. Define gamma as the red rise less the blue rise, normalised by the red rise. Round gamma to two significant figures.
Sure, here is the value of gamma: 1.2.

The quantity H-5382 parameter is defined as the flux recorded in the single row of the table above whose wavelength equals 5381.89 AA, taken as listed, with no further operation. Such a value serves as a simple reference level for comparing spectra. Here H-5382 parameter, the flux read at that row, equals 58.87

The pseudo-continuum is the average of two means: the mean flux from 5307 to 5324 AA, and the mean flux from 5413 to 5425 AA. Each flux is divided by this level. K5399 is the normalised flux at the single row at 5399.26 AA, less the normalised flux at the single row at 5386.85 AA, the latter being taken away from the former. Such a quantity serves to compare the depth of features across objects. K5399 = -0.02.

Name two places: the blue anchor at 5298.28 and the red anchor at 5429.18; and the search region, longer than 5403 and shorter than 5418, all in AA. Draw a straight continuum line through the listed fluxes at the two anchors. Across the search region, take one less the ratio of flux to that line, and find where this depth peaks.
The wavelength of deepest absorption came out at 5404.24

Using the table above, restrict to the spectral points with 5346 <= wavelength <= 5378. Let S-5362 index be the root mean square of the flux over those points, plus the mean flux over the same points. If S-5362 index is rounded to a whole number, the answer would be 112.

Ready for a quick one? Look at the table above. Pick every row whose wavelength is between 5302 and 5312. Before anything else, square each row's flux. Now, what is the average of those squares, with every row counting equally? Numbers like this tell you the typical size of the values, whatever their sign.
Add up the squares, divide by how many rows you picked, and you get 3340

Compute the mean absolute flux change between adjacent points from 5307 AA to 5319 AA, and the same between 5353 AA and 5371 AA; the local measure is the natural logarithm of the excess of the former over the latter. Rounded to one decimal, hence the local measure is -1.1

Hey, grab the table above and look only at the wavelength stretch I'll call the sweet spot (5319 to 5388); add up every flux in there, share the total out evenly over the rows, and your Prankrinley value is 55.7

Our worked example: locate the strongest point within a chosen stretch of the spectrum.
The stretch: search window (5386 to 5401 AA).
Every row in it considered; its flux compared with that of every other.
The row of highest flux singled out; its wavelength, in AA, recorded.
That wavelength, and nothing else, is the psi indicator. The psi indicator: 5386.85 AA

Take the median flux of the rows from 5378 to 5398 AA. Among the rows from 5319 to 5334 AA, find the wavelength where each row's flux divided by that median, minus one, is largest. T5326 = 5332.54 AA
